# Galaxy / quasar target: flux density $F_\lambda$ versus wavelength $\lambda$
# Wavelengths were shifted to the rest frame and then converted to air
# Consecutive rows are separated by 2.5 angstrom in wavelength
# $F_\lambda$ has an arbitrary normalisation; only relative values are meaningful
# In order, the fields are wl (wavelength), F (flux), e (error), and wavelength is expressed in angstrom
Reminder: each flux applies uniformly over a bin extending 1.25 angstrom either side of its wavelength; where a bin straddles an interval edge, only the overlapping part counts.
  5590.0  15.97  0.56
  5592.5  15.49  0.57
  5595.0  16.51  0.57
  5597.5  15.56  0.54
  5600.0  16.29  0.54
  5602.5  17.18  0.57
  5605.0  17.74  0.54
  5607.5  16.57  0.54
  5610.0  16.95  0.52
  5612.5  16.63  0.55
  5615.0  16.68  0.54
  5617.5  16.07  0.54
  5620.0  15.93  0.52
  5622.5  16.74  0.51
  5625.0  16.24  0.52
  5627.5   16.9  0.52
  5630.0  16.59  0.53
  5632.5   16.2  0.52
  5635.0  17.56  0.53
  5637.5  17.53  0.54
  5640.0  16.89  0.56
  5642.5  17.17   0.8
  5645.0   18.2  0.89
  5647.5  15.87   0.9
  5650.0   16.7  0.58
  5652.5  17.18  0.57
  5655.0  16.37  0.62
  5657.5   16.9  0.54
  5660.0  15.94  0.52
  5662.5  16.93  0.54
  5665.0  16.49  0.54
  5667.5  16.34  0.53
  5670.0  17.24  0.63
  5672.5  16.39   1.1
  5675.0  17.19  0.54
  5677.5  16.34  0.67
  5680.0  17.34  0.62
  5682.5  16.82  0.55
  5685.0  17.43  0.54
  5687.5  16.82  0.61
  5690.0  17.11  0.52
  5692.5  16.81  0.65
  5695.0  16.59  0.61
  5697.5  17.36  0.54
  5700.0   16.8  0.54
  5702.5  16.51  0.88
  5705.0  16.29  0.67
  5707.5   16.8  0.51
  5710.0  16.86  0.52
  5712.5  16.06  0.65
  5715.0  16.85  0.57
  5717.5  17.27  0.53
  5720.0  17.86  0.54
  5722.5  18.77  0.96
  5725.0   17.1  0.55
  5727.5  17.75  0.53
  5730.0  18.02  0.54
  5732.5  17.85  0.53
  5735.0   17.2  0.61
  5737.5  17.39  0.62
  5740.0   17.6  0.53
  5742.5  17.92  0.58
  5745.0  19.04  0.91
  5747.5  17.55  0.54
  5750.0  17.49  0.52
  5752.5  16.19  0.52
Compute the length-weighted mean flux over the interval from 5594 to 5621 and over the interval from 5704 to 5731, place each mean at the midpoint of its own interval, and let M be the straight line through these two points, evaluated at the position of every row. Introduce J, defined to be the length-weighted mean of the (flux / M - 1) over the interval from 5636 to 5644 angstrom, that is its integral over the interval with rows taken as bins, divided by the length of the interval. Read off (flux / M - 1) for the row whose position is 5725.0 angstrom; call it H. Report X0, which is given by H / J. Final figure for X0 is 0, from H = -0.01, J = 0.028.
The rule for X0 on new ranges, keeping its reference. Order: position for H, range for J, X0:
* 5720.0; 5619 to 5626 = -2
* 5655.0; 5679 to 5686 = -3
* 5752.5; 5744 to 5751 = -2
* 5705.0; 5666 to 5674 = 3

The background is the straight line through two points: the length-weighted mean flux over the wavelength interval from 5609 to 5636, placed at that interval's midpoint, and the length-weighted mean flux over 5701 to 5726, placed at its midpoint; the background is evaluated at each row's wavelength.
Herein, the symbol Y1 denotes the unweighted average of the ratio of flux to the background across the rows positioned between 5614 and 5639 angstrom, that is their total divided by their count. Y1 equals 1.00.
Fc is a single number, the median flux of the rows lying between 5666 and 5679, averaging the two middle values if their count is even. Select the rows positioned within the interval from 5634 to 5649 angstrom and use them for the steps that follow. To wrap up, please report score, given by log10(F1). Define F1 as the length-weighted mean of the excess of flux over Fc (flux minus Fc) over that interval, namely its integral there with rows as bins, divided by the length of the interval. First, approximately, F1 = 0.80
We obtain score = -0.10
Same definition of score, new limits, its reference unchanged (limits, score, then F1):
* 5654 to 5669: -0.92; 0.12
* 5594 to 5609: -0.59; 0.26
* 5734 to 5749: 0.15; 1.40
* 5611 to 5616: -0.56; 0.28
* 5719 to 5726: 0.19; 1.55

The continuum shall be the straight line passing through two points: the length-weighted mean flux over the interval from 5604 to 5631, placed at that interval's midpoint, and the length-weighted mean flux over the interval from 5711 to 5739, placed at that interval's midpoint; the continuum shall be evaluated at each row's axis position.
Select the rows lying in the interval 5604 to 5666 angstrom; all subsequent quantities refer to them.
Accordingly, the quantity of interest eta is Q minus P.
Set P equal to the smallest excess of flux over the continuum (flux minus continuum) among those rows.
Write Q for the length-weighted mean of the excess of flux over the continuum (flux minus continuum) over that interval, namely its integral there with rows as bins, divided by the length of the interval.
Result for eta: 1.01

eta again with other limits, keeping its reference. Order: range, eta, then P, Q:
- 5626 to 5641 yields 0.73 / -0.5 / 0.18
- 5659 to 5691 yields 0.75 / -1.0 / -0.27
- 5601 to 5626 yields 0.79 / -0.7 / 0.07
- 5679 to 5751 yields 1.20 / -1.3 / -0.10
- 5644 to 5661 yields 0.85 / -1.0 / -0.17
